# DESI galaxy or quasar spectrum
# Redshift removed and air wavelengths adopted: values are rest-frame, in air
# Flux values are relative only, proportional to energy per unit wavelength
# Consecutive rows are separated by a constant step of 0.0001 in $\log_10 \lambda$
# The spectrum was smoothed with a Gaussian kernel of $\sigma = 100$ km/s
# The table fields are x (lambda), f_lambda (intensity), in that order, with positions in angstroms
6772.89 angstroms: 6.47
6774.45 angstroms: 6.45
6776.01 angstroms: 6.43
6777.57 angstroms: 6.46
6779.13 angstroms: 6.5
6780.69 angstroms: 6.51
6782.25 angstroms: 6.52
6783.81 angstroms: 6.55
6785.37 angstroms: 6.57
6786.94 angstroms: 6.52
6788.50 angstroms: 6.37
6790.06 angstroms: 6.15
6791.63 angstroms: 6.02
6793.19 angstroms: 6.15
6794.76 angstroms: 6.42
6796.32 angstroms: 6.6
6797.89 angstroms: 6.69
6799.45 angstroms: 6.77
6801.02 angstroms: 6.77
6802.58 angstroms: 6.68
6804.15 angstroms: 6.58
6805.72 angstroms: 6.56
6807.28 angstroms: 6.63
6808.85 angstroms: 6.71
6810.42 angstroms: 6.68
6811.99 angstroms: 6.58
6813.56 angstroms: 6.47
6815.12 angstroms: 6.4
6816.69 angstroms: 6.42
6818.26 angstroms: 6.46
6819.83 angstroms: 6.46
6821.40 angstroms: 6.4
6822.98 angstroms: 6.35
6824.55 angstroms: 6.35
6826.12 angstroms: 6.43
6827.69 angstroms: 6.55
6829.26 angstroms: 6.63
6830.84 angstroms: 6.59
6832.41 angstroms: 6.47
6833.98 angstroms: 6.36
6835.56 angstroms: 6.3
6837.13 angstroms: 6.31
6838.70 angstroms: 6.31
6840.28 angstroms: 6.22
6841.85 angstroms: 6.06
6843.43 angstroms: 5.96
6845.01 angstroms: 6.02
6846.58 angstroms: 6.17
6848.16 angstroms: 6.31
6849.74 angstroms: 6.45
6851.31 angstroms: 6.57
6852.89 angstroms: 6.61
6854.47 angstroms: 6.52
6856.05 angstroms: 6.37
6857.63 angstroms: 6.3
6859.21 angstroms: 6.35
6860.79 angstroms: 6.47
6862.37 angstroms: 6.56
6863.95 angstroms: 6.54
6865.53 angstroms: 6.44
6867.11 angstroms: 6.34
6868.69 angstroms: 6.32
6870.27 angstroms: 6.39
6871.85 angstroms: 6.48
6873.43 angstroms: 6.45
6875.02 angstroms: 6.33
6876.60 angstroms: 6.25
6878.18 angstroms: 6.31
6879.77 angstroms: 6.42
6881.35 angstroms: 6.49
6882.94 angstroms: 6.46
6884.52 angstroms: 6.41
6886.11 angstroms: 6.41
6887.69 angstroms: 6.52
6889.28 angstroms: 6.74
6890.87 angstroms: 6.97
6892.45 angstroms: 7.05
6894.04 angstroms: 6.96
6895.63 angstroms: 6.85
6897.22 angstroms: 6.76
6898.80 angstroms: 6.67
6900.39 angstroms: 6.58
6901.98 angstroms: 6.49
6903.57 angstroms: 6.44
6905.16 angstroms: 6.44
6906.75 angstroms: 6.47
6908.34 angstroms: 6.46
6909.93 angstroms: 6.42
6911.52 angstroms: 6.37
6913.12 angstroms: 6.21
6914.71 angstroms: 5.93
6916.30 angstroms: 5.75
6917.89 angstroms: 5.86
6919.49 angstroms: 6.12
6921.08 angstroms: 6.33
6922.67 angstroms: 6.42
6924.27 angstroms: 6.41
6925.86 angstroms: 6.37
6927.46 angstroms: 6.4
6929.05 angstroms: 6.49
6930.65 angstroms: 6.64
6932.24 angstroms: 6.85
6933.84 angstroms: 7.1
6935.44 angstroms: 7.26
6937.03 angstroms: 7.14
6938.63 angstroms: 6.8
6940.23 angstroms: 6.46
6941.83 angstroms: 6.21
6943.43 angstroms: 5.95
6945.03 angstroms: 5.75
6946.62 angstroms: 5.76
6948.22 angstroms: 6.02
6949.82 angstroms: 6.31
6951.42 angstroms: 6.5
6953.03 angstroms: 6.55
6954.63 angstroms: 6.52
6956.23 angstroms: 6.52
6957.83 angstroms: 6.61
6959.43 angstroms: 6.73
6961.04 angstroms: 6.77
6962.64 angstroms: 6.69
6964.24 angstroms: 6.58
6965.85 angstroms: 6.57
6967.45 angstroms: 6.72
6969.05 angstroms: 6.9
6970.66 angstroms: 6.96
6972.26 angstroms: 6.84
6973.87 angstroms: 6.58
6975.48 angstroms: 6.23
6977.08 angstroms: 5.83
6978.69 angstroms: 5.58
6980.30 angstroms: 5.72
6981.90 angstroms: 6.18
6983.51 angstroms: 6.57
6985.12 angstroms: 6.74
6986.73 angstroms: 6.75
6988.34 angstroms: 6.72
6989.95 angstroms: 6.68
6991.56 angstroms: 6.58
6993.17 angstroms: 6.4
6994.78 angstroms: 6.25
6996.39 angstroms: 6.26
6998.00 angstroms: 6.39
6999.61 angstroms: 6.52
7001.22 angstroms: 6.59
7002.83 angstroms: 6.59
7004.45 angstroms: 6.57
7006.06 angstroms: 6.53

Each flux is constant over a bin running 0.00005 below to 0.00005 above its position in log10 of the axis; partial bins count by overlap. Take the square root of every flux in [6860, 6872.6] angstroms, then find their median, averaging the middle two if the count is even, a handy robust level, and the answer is 2.54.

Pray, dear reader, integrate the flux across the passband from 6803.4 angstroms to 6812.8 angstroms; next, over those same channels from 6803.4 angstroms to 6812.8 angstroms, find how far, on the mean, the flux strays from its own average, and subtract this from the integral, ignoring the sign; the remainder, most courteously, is 62.2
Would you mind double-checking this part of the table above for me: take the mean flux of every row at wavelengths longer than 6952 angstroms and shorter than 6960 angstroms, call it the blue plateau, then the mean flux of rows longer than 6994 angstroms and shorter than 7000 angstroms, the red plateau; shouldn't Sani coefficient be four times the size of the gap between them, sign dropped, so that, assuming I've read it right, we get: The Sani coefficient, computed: 0.9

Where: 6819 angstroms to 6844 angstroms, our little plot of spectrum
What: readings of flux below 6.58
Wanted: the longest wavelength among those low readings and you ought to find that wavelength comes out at 6843.43 angstroms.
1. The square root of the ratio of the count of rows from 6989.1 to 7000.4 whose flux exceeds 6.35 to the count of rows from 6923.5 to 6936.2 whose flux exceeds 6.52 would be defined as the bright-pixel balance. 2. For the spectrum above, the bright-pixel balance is 1.12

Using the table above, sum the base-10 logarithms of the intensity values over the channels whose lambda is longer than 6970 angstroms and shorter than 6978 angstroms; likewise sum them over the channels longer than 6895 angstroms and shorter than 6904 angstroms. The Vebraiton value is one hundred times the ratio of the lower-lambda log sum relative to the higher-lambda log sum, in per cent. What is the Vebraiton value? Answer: 122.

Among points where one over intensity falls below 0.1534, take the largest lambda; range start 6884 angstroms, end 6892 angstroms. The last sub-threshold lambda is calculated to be 6890.87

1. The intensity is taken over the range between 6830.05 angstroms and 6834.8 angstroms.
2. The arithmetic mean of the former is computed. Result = 6.5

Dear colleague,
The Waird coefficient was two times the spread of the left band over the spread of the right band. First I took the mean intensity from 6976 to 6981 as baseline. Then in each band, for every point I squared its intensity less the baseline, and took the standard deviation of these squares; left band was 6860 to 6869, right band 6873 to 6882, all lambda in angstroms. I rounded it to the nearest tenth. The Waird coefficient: 2.4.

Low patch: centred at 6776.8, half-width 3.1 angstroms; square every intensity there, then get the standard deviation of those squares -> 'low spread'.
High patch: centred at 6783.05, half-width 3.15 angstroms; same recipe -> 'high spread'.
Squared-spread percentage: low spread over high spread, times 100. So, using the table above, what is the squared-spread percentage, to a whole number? 106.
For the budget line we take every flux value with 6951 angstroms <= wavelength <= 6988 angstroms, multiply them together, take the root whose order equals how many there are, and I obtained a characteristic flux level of 6.50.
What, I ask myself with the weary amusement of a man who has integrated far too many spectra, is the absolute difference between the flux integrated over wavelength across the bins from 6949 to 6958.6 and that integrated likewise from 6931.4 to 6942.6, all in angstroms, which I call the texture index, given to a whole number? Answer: 14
